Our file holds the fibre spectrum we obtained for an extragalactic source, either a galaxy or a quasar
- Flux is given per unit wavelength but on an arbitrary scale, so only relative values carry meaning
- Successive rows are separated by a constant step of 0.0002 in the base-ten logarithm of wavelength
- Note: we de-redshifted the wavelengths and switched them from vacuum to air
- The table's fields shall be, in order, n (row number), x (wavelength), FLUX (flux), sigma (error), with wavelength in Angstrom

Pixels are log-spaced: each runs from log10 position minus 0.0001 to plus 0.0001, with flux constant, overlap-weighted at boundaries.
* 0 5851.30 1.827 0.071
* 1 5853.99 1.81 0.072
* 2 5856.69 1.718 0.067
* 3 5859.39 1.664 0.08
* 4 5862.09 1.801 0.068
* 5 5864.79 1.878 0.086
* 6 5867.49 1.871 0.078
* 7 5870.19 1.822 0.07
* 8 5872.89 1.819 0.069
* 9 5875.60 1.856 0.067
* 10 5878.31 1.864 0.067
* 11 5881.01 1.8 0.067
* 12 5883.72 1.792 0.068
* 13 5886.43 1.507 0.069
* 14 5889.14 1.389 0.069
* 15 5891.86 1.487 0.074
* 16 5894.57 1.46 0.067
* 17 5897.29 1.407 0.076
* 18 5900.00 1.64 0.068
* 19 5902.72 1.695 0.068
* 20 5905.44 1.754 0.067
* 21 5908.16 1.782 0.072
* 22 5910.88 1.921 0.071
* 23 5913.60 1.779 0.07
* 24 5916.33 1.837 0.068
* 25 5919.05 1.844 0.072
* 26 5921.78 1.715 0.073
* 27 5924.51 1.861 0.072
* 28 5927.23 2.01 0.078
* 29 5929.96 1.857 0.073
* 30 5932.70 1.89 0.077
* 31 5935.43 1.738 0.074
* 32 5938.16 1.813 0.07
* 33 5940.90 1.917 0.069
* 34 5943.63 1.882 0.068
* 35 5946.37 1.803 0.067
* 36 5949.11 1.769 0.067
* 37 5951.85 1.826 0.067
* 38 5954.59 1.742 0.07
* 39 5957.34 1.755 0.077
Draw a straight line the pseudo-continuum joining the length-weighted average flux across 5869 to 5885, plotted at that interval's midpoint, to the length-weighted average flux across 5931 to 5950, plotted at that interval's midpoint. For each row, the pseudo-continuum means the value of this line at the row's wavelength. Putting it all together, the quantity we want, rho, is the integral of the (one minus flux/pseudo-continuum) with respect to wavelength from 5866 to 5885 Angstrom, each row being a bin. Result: -0.1 Angstrom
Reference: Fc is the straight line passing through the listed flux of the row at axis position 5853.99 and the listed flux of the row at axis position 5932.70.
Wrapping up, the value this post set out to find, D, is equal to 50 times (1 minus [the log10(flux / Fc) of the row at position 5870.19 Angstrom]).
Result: 50.1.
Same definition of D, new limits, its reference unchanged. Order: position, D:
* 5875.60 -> 49.7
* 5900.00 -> 52.7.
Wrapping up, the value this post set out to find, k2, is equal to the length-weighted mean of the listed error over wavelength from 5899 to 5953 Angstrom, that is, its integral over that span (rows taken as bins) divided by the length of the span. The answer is 0.0706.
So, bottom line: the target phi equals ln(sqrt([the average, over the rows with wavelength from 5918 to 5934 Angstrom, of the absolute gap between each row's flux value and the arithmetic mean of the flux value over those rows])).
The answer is -1.42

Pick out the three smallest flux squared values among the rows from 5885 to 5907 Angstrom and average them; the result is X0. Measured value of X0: 2.01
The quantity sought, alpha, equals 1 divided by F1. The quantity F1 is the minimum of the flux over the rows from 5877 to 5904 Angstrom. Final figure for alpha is 0.720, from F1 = 1.389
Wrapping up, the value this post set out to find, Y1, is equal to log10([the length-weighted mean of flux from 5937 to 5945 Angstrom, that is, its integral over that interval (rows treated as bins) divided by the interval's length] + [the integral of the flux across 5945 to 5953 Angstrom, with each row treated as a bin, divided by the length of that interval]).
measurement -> 0.565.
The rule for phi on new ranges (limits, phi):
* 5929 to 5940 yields -1.51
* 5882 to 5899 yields -1.18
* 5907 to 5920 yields -1.59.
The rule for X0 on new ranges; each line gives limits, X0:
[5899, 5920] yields 2.88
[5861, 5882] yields 3.26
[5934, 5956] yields 3.06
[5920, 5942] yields 3.08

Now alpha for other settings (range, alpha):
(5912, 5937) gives 0.583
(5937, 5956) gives 0.574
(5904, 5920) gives 0.570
